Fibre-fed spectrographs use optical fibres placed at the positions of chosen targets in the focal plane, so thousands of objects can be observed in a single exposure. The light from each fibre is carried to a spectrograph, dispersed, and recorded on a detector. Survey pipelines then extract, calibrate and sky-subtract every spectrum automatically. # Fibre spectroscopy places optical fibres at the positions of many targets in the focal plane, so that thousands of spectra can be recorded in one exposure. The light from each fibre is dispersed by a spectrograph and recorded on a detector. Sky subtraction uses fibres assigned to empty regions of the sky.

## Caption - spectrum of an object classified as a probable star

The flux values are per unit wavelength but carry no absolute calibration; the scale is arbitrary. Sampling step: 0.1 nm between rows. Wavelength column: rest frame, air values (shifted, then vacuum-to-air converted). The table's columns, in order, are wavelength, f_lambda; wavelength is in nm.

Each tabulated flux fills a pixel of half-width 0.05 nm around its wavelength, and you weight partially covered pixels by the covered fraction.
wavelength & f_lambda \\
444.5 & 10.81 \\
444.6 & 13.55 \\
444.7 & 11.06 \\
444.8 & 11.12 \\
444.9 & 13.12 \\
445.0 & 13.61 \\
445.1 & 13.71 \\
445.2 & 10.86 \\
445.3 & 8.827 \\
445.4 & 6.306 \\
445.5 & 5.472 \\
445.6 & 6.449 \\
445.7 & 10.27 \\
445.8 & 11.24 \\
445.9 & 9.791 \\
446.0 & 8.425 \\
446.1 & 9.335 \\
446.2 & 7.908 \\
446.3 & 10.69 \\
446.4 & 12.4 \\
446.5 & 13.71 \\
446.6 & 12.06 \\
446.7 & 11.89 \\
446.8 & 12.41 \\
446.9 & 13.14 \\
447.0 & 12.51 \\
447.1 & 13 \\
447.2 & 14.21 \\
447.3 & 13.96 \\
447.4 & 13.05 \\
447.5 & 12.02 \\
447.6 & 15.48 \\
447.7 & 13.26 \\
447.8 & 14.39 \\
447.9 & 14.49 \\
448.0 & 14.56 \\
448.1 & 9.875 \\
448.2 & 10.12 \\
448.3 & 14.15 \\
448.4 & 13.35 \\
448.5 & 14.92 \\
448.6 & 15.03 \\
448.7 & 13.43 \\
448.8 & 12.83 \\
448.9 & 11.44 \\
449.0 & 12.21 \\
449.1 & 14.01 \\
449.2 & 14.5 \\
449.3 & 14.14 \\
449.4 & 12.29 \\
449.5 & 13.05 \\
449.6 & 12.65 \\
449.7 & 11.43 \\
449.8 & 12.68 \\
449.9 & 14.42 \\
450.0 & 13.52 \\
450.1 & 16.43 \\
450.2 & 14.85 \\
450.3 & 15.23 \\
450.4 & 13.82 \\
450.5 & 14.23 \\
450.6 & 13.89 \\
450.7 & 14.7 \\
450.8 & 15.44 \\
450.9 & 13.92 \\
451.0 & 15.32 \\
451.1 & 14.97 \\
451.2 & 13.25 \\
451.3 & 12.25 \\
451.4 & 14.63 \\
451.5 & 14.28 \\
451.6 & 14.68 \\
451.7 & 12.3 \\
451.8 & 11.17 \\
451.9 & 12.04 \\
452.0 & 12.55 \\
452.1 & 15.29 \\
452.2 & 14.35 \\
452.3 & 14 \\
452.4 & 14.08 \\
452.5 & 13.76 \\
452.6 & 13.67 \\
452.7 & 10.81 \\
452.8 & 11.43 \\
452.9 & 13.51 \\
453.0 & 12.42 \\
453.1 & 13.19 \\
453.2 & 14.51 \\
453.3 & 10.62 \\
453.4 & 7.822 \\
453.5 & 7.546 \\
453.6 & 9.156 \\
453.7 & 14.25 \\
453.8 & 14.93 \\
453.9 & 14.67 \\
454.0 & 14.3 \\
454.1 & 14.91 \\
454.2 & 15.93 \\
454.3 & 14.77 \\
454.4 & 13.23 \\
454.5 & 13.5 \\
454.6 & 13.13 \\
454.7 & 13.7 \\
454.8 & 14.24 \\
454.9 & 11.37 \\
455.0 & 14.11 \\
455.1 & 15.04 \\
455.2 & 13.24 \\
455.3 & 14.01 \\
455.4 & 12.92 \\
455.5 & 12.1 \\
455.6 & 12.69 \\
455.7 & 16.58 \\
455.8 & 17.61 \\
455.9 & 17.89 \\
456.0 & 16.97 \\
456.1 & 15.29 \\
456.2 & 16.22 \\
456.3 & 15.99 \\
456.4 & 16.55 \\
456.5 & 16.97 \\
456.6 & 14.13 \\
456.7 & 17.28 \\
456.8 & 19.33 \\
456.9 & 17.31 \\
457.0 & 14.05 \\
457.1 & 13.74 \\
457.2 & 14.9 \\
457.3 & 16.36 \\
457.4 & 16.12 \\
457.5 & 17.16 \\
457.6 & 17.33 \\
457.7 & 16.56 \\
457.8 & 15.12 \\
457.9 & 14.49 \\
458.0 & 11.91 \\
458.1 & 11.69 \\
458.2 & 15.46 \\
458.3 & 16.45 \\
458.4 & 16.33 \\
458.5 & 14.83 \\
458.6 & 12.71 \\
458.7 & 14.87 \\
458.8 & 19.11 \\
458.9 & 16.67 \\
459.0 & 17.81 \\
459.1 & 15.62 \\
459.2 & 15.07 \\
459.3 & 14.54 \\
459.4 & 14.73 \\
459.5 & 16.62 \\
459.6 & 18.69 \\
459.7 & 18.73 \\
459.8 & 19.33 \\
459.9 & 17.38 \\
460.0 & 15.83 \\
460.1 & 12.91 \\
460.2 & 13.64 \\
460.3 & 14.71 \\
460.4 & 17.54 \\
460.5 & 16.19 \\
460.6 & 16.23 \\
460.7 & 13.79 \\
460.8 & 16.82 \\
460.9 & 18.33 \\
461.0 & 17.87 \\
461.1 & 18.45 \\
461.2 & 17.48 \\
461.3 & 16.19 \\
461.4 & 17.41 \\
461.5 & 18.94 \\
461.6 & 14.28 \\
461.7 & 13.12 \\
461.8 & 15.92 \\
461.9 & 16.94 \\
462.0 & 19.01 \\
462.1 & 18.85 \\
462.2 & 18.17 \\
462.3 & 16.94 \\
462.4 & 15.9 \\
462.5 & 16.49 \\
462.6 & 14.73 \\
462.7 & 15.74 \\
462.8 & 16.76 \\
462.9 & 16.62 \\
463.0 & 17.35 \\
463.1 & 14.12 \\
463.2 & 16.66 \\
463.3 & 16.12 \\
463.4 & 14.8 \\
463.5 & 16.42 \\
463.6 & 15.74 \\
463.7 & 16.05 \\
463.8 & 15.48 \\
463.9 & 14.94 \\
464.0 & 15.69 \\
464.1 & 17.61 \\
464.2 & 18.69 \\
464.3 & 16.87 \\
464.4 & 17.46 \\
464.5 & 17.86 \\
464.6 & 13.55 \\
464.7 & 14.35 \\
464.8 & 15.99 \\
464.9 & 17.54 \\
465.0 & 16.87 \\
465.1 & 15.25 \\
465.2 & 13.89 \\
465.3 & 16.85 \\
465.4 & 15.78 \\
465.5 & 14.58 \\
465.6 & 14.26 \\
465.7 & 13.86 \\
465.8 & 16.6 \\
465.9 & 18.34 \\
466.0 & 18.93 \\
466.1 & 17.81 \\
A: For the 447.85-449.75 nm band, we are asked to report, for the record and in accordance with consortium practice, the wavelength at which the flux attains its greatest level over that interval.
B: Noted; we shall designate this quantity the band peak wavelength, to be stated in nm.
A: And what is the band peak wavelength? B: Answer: 448.6 nm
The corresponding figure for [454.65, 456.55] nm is 455.9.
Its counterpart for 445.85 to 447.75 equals 447.6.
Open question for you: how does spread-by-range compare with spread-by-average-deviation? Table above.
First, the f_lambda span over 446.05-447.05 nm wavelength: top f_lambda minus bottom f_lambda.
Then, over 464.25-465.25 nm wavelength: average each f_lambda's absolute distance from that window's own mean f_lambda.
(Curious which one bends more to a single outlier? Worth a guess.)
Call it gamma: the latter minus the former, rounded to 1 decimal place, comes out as -4.4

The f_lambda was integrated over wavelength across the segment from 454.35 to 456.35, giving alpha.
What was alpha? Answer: 29.0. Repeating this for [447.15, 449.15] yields 26.7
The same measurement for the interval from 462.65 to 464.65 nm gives 32.5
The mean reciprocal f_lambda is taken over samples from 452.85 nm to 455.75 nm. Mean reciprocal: 0.078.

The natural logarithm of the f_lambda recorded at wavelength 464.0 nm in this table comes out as 2.75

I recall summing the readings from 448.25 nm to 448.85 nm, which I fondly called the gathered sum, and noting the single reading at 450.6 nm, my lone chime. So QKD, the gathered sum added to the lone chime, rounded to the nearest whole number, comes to 98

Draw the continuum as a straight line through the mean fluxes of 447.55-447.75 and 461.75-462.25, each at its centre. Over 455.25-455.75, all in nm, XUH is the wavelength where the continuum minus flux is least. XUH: 455.7 nm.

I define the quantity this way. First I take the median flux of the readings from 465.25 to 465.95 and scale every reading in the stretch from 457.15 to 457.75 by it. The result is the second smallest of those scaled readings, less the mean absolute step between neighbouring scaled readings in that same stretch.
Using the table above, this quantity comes 1.0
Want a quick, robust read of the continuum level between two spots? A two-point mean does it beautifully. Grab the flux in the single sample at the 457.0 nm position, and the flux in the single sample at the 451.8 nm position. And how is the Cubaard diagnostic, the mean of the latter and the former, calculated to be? 12.6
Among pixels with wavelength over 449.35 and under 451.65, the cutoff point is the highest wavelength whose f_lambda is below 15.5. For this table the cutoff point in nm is 451.6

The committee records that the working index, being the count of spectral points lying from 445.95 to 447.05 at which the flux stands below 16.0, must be 11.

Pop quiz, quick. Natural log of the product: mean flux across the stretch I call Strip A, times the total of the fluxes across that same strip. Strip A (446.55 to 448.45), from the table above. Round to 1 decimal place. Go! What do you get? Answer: 8.1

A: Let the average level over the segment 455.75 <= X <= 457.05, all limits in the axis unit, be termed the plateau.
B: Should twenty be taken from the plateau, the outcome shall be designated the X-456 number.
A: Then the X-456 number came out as -3.4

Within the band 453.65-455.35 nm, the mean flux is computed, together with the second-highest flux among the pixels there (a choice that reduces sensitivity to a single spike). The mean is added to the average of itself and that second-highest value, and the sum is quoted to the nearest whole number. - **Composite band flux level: 29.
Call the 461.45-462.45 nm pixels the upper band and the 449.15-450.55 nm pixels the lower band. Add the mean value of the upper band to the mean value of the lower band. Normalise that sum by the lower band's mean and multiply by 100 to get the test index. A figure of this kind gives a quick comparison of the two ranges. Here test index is 222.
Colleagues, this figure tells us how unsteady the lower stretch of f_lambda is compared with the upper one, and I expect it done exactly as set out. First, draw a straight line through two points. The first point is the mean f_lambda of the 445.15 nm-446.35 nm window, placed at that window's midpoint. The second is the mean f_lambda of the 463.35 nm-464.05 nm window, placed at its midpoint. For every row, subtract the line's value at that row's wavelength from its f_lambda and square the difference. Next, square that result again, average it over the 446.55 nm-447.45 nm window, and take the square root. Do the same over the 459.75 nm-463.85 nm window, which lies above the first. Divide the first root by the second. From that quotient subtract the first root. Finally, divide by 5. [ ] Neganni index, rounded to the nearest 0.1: -2.6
